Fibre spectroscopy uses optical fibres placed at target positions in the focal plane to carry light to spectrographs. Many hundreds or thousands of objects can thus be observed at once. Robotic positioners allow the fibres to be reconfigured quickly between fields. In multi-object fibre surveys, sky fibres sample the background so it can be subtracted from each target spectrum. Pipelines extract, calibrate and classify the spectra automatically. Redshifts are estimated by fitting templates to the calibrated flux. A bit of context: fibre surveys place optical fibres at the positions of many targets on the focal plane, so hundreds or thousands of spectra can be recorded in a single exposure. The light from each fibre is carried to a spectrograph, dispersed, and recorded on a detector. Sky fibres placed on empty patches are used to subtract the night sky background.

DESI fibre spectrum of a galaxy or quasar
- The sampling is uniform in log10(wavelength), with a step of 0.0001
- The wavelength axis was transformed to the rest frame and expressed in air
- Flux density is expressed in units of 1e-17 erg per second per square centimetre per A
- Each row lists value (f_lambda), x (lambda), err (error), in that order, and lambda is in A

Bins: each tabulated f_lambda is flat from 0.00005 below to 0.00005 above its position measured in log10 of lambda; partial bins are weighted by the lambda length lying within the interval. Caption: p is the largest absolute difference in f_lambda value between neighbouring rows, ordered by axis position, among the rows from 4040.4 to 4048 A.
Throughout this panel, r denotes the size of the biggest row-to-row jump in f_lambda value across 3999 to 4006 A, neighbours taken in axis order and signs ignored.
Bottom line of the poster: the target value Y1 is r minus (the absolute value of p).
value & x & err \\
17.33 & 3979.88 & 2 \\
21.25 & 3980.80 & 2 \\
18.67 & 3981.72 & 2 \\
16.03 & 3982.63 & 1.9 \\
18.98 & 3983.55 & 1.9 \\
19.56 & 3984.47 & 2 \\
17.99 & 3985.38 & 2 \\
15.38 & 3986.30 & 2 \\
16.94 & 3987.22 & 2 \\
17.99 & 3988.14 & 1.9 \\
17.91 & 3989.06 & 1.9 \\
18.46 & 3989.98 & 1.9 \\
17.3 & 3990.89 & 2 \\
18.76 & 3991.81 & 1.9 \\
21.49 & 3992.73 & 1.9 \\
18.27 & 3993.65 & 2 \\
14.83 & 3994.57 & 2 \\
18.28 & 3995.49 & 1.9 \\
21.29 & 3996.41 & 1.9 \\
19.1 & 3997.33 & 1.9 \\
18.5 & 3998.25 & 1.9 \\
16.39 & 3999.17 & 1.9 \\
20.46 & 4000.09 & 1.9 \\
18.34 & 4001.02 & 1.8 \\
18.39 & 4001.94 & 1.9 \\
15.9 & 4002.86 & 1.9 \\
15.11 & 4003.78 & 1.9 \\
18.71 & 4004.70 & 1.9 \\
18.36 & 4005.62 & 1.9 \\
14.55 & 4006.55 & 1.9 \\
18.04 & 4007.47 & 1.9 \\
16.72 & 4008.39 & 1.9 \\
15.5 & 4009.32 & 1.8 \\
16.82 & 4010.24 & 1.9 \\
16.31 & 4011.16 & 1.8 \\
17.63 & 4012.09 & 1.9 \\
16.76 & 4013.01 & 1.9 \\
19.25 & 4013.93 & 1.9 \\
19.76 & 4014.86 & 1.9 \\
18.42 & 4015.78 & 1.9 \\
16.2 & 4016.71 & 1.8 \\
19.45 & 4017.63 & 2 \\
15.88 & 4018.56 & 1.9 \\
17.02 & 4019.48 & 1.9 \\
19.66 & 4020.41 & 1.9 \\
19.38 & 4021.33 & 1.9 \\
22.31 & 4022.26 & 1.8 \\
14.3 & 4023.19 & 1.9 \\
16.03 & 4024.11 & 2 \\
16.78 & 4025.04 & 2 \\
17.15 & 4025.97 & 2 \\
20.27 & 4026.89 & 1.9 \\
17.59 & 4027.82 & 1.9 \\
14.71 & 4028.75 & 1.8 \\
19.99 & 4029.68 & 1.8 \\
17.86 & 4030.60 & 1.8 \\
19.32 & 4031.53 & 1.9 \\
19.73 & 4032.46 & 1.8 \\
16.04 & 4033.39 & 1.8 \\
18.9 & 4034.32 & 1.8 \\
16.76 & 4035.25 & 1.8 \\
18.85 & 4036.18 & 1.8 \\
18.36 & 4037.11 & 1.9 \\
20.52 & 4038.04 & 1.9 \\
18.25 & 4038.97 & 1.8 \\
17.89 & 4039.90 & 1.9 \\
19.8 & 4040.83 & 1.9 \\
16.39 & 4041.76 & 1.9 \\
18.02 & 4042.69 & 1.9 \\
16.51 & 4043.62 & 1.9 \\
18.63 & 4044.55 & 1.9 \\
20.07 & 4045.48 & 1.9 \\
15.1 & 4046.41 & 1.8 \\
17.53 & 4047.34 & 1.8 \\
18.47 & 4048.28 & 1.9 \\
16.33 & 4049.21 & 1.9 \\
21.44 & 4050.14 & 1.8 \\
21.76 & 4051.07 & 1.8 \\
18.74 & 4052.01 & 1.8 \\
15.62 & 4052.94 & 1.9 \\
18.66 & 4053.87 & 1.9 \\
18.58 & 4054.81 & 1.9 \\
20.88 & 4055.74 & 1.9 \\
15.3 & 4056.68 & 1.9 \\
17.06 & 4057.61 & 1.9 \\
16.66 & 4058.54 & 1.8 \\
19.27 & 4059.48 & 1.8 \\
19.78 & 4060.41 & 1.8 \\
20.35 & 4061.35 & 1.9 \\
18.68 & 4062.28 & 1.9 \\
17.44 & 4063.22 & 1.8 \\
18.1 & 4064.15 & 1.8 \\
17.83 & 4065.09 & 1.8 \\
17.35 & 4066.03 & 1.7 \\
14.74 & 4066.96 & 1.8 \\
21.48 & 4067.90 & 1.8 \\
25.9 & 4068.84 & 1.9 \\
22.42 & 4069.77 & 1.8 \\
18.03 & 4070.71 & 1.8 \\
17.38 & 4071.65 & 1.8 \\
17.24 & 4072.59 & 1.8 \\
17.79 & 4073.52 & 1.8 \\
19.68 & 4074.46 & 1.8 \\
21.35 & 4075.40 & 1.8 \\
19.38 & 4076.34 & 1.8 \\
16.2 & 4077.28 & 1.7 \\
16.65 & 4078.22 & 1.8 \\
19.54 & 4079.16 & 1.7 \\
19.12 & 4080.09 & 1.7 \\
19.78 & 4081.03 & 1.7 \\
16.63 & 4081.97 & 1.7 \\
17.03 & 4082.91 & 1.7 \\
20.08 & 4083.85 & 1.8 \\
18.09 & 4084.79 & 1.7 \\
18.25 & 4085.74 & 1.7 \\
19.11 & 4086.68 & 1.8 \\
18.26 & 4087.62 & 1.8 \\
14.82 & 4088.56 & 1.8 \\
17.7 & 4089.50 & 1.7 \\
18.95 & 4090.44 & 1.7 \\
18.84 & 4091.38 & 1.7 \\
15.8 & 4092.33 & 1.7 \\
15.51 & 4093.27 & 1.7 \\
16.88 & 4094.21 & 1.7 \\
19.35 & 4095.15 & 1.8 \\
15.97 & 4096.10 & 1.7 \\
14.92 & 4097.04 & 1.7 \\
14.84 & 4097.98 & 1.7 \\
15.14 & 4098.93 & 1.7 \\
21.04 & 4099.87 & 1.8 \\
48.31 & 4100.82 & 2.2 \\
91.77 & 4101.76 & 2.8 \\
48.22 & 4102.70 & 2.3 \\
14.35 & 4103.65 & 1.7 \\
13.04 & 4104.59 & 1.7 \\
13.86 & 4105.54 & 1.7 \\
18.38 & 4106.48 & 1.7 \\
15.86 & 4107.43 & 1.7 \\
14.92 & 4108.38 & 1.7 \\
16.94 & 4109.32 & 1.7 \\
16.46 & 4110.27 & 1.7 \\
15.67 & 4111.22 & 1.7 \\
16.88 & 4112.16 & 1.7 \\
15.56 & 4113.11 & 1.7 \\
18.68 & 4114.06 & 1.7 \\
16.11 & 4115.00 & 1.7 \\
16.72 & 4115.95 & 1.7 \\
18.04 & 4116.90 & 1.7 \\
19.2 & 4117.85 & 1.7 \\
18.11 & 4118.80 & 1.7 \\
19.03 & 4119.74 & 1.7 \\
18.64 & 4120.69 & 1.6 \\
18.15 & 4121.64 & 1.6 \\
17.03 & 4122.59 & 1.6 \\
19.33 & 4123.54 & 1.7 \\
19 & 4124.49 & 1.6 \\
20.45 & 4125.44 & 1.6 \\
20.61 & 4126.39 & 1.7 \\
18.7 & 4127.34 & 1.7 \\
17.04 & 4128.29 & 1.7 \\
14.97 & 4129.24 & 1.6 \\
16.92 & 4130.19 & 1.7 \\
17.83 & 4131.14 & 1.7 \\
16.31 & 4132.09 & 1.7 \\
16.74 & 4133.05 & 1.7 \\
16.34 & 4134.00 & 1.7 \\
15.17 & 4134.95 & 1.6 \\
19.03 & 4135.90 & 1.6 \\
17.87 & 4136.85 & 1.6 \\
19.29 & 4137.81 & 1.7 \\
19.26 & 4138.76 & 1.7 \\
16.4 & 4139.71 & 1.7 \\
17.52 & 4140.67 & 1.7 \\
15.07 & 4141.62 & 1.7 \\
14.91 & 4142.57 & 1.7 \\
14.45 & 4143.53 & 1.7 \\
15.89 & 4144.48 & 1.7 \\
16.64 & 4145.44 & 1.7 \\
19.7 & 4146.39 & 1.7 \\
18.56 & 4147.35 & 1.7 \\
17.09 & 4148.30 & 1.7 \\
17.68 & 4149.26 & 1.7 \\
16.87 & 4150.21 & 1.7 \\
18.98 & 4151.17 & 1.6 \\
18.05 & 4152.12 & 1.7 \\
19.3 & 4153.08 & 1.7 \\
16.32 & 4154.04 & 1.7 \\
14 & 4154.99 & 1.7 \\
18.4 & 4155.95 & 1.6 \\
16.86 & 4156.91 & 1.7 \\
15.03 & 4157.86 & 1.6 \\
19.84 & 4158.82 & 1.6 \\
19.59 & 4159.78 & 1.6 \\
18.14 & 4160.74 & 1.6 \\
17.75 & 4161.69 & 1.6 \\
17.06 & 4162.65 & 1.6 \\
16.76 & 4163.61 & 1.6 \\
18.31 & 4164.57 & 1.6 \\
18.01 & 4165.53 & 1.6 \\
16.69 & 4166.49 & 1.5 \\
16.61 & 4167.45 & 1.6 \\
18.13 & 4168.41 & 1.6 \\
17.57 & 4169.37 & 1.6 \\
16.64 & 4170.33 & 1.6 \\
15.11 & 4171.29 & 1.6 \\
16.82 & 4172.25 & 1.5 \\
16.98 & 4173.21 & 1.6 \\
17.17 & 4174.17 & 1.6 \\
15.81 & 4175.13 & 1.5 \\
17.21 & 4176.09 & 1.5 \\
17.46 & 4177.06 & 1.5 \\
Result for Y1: -0.9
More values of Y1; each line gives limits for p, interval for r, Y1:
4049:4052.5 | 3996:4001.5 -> -1.0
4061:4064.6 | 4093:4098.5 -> 1.7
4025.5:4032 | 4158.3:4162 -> -3.8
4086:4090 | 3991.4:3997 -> 0.0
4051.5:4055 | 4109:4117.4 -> 0.0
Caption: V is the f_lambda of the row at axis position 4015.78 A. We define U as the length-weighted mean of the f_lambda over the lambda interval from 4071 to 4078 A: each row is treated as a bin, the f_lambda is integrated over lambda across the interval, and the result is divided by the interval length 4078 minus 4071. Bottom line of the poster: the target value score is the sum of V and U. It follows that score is 36.8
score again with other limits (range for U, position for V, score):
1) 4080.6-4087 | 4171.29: 33.5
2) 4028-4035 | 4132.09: 34.3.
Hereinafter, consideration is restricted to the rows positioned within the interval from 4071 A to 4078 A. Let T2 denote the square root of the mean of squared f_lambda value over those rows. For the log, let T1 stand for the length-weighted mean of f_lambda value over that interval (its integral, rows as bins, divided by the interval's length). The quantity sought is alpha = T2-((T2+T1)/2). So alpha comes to 0.08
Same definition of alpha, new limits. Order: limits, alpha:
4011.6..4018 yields 0.03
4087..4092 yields 0.04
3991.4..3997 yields 0.06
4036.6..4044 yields 0.01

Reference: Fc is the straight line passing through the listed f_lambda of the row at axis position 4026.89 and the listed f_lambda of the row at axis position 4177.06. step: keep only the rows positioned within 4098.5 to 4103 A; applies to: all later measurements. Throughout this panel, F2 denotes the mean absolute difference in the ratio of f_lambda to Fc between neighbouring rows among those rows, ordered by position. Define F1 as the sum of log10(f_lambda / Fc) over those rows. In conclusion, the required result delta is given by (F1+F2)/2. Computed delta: 1.52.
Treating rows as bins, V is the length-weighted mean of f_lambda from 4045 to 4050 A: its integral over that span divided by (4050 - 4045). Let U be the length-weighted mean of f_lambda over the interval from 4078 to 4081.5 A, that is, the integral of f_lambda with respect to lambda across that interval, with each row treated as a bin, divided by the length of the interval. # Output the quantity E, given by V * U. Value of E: 337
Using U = 19.0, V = 17.8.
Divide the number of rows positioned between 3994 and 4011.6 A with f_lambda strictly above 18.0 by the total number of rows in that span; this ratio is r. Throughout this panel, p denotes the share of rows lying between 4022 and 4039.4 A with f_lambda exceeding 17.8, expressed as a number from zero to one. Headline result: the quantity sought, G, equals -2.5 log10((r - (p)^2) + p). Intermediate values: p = 0.58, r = 0.53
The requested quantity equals 0.28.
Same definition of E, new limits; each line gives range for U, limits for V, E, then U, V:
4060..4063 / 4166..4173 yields 326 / 19.4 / 16.8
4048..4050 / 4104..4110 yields 279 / 18.0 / 15.5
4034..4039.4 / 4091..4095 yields 315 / 18.6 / 16.9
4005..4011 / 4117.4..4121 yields 314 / 16.7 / 18.8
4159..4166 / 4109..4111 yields 297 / 18.0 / 16.5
